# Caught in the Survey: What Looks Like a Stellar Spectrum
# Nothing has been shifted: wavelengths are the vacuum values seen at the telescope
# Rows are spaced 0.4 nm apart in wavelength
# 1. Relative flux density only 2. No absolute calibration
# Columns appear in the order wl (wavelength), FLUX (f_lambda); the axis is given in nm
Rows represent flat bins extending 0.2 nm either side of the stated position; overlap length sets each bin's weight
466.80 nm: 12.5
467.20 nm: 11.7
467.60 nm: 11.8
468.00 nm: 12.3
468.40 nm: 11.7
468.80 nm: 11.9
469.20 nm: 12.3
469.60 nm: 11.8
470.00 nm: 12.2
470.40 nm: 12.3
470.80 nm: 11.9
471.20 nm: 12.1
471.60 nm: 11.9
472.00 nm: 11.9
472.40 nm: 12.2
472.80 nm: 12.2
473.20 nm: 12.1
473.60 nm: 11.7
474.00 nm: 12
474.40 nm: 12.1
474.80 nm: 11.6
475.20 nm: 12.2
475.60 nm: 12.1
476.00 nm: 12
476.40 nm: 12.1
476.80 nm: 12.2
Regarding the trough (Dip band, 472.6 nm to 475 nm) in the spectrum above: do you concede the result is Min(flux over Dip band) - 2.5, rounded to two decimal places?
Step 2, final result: 9.10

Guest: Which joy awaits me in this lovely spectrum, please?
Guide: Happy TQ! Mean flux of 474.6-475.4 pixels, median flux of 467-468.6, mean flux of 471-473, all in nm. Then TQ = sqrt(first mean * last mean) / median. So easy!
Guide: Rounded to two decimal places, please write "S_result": 1.02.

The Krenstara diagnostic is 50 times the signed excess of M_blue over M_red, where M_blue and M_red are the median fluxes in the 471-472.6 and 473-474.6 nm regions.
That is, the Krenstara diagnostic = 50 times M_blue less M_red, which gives -2.5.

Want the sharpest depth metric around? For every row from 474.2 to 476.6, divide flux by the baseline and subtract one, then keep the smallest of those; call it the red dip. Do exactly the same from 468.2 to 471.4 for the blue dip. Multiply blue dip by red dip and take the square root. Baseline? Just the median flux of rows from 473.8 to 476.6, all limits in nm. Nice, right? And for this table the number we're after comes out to 0.037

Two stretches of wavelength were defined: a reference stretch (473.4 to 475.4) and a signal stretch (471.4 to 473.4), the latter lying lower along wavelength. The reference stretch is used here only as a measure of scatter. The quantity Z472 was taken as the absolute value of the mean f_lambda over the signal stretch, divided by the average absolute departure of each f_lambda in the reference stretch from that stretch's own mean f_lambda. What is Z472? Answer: 56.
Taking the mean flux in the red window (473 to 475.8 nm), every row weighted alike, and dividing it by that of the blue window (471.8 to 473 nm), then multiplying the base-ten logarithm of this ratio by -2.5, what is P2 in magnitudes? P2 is 0.012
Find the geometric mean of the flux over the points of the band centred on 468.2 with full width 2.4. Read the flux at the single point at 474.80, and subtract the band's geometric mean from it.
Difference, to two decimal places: -0.35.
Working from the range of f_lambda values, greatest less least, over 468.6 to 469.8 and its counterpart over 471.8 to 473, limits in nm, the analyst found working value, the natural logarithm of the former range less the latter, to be -1.6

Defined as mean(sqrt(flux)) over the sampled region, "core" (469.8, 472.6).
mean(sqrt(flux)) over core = 3.47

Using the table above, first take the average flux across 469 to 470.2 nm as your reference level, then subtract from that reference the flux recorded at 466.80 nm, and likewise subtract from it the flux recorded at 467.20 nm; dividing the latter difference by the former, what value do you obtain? -1.0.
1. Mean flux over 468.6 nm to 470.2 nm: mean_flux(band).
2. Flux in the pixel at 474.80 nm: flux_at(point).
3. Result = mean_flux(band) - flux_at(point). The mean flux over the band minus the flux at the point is 0.45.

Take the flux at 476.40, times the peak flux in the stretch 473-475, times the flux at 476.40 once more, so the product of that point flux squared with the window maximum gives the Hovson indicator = 1772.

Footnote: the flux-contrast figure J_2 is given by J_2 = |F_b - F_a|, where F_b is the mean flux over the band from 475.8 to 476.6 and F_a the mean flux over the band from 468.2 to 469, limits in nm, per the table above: 0.25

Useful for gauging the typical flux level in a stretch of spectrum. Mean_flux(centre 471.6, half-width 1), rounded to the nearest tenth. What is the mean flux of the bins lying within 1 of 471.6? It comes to 12.0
